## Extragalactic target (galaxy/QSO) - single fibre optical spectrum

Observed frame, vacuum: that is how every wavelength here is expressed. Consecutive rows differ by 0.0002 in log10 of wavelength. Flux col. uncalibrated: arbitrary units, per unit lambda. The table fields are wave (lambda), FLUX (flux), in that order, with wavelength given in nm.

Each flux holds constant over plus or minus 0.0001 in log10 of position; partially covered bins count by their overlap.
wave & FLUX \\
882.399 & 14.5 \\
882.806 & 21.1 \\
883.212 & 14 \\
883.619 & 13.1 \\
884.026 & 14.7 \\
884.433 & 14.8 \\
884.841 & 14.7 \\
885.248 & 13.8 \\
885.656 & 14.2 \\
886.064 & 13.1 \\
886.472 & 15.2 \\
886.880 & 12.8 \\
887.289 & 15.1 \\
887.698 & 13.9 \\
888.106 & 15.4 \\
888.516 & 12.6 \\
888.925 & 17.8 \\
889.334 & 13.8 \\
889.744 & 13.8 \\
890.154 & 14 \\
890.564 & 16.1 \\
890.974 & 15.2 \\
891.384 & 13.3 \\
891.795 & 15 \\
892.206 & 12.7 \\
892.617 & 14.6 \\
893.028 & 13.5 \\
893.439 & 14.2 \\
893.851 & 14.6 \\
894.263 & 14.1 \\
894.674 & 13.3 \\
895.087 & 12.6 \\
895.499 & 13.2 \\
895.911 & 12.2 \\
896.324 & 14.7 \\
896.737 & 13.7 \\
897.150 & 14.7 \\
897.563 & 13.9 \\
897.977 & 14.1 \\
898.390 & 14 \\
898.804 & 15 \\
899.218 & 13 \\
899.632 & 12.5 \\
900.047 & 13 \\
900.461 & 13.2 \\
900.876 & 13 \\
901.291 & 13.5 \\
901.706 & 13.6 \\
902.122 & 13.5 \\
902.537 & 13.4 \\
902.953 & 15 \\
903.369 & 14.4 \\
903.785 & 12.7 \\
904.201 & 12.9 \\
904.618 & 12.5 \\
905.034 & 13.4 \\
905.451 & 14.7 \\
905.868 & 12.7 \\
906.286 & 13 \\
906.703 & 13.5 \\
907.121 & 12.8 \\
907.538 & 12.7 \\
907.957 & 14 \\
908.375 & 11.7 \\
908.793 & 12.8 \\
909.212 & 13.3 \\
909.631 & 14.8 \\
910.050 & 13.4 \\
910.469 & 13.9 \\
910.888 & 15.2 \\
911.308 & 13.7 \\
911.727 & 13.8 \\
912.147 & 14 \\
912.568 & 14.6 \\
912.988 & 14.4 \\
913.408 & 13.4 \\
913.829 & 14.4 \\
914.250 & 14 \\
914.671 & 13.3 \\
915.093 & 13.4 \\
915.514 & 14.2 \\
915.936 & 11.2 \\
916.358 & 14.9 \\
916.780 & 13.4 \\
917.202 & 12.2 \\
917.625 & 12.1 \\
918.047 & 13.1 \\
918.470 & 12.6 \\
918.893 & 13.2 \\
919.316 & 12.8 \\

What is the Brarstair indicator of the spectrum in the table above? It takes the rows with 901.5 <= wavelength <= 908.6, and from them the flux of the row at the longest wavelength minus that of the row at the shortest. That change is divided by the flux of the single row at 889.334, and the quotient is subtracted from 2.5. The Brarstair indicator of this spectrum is 2.64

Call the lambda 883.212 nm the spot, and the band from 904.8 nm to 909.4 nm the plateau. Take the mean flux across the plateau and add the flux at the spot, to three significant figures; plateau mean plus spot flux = 27.1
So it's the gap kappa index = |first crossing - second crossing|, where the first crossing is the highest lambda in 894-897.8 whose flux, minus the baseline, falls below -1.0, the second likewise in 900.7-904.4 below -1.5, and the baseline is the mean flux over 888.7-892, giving 7.46 nm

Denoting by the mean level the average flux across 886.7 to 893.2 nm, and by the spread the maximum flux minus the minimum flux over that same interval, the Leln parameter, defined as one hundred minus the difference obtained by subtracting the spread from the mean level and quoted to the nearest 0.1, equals 90.8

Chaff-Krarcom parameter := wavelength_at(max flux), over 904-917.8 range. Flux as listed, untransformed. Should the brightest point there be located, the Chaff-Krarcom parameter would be 910.888 nm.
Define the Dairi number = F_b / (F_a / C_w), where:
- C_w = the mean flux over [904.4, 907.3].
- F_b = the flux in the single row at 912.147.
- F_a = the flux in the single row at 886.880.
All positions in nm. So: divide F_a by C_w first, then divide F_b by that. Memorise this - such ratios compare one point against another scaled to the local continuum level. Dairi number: 14.5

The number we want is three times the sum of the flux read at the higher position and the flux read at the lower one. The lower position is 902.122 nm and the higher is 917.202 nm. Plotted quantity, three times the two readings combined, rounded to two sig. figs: 77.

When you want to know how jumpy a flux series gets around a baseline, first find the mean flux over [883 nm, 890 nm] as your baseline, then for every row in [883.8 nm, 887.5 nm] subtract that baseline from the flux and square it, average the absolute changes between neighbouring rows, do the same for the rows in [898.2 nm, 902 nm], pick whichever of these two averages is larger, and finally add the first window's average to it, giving 1.5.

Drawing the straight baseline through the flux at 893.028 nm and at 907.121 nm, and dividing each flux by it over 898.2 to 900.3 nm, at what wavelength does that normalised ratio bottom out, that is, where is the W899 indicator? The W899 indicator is 899.632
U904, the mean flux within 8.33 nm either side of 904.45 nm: 13.6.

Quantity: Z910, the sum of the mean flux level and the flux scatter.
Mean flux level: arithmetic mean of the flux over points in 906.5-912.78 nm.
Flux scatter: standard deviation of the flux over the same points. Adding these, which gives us 14.5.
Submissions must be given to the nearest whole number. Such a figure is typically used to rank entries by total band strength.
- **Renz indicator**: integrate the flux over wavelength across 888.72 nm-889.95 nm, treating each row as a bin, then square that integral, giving 346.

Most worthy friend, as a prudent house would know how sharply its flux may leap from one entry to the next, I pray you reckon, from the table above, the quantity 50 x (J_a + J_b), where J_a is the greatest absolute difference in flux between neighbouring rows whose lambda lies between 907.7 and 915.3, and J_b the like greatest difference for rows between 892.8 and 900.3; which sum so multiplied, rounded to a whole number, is 240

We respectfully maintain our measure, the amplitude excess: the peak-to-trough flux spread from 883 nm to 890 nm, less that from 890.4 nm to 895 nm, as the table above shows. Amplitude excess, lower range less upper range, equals 1.8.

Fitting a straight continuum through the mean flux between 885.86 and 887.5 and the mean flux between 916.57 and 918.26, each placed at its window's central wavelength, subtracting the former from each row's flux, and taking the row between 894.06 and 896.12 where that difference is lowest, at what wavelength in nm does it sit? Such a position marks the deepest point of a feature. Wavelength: 895.911 nm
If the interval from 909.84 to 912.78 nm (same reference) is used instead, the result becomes 910.050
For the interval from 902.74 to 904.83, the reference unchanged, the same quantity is 904.618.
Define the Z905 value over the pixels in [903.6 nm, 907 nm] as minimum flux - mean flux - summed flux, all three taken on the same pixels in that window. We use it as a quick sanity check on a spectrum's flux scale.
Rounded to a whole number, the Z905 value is -106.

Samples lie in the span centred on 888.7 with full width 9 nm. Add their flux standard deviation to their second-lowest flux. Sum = 13.9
